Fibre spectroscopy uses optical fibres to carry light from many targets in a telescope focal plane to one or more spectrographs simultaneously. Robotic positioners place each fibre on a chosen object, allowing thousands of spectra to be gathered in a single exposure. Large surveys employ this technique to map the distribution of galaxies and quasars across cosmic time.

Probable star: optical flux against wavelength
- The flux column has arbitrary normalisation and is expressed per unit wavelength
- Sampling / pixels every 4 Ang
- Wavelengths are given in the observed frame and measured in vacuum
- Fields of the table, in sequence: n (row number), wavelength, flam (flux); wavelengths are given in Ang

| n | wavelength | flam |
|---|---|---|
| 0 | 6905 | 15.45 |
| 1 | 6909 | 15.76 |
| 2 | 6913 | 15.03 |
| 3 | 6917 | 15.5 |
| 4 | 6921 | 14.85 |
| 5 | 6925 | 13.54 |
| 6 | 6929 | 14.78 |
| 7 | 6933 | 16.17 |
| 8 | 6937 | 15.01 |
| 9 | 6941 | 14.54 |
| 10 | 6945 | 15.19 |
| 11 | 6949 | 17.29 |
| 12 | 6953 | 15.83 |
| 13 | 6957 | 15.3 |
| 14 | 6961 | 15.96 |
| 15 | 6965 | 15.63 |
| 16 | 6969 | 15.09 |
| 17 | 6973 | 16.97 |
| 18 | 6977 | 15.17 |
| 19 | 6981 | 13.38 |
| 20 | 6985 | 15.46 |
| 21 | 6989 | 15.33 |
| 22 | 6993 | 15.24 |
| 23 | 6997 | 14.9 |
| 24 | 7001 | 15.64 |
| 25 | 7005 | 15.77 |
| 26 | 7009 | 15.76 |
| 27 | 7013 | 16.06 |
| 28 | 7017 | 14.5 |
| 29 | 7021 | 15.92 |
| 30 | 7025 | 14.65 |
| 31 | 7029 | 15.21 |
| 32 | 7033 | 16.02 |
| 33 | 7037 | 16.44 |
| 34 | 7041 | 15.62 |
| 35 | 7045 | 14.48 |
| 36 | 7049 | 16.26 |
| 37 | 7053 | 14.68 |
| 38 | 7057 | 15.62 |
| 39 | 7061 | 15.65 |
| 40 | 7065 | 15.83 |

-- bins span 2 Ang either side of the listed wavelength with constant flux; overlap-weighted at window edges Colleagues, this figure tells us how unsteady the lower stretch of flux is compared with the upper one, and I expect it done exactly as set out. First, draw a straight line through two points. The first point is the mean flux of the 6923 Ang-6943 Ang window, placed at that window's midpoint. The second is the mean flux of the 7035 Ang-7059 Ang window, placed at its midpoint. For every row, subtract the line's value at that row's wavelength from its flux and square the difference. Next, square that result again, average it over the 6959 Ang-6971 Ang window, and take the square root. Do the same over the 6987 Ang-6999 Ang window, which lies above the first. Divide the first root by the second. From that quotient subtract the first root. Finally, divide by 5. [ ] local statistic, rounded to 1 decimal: 2.0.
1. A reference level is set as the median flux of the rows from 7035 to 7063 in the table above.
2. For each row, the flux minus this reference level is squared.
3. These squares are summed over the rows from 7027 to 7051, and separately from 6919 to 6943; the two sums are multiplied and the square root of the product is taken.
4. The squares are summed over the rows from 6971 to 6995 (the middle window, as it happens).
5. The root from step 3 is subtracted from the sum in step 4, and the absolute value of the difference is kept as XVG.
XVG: 2.8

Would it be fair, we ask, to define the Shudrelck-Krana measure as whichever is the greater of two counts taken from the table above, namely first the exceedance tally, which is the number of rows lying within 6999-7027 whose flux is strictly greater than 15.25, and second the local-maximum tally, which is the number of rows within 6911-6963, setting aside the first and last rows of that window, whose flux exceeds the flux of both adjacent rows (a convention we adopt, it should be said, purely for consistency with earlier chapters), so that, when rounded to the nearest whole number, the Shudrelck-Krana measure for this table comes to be 5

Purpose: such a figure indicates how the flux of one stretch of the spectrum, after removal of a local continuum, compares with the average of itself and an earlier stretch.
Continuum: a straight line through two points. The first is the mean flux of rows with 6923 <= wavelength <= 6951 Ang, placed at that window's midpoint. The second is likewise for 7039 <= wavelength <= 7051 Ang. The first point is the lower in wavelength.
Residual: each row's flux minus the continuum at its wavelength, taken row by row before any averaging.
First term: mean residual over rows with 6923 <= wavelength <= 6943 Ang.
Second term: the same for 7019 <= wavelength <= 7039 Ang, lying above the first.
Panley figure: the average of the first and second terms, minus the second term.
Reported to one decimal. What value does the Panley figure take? -0.3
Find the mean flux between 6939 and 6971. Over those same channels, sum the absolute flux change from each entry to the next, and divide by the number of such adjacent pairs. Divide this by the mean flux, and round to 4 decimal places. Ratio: 0.0574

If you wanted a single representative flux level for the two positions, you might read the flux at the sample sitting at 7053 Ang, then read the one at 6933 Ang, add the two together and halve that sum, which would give 15.4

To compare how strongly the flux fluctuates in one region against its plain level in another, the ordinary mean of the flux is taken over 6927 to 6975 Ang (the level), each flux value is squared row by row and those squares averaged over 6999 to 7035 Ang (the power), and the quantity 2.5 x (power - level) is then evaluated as 563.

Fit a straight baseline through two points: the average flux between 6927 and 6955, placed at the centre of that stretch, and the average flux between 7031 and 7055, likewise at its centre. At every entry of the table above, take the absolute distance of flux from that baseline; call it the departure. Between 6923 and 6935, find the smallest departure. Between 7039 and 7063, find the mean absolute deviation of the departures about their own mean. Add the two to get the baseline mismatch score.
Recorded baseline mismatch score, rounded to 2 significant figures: 1.1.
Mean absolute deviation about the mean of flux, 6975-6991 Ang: 0.73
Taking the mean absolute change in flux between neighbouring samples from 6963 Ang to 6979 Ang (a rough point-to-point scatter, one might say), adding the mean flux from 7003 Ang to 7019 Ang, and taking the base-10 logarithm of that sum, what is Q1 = 1.23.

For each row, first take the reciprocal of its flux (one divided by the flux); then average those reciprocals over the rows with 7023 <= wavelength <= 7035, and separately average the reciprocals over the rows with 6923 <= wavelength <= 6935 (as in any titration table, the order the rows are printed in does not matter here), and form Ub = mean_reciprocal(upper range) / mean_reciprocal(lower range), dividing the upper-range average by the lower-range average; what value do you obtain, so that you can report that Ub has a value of 0.97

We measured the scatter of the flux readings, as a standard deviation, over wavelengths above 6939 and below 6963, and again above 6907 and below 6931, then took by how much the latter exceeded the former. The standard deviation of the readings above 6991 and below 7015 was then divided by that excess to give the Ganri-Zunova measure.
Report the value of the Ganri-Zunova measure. -3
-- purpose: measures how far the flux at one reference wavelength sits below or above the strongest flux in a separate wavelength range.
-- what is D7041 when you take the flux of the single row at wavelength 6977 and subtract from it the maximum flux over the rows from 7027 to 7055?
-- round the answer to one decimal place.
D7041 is -1.3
